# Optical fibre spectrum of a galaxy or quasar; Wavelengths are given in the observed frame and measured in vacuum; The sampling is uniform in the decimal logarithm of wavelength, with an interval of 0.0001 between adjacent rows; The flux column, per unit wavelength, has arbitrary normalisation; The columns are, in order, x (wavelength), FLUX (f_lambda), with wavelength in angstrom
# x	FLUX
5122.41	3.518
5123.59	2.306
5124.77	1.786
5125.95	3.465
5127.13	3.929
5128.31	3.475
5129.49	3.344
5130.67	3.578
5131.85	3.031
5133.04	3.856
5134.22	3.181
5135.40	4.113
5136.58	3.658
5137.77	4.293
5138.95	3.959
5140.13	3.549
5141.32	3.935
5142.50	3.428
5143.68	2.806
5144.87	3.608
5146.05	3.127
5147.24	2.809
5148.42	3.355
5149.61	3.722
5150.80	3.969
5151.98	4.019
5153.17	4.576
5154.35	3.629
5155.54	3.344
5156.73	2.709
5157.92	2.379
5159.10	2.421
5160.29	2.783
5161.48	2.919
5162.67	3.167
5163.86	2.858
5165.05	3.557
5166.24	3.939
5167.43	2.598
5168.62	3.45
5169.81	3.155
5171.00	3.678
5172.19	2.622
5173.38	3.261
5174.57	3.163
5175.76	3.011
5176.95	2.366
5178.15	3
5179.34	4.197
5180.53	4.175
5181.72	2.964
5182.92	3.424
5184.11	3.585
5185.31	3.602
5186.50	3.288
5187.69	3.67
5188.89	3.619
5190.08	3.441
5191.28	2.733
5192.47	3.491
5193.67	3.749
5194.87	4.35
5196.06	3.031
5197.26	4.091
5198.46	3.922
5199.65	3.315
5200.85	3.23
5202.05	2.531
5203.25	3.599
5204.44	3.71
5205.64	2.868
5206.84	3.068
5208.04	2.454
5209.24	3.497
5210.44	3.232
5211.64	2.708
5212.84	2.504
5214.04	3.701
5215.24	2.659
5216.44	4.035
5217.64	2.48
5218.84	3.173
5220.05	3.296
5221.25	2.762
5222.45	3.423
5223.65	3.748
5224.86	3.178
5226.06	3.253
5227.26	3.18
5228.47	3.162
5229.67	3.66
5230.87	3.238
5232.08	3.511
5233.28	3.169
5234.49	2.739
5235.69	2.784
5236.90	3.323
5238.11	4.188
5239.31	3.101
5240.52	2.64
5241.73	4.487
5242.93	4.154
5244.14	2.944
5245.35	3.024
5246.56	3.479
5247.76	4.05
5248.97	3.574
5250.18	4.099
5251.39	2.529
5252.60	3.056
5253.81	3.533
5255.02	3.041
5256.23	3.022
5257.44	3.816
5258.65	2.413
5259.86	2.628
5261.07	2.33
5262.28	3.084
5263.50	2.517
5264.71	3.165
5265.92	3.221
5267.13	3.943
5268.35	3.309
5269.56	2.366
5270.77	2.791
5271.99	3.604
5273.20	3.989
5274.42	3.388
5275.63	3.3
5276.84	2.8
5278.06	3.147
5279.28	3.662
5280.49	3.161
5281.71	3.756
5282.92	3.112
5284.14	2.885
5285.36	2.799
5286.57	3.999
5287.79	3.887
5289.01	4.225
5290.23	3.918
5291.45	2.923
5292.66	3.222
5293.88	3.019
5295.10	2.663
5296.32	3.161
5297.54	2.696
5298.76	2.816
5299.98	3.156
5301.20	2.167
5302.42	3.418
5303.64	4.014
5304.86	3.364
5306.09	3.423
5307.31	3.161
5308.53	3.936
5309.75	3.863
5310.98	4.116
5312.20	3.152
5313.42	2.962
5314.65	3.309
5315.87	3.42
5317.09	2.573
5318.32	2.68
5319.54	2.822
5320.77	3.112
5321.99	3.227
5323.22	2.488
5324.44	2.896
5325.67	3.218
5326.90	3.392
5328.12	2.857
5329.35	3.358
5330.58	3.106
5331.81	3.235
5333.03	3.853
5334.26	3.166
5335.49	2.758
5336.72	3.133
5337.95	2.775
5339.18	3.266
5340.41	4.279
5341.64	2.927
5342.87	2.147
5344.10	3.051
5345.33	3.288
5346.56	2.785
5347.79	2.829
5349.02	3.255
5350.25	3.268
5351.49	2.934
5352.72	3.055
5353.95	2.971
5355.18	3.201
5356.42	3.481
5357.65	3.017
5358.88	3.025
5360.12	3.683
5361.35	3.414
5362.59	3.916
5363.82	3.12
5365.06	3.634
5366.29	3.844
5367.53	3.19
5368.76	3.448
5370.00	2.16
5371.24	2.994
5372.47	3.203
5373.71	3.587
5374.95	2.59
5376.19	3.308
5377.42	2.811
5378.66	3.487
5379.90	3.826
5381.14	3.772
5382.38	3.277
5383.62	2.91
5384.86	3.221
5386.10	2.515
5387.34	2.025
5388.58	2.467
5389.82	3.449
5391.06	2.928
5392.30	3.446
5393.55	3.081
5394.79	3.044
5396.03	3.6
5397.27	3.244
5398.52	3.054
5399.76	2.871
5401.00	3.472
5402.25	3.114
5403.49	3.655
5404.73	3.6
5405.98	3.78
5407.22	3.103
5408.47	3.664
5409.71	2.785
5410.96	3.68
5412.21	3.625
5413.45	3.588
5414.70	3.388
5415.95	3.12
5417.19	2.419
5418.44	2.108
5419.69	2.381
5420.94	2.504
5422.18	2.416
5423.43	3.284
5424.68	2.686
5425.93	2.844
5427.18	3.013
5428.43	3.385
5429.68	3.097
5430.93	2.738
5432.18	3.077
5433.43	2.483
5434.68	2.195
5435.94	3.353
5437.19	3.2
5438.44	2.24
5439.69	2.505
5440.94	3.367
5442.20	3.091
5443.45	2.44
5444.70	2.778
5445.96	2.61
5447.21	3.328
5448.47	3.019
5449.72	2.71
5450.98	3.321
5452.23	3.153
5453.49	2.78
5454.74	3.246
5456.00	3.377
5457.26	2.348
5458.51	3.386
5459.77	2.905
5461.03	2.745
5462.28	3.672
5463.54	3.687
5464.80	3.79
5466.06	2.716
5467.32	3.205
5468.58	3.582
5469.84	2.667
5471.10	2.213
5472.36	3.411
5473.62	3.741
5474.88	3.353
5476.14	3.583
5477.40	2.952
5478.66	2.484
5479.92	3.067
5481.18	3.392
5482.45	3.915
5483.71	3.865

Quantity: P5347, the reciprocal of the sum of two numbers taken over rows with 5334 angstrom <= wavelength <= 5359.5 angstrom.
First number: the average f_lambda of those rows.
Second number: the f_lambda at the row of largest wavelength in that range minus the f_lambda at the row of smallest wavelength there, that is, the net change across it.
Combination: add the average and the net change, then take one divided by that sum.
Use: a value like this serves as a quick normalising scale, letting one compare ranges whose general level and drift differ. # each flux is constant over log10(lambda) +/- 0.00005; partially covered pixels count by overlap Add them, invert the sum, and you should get 0.341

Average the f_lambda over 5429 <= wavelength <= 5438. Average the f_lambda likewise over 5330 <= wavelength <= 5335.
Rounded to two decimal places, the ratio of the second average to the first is 1.16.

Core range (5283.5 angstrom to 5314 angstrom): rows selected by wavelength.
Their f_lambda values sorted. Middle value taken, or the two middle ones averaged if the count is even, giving 3.16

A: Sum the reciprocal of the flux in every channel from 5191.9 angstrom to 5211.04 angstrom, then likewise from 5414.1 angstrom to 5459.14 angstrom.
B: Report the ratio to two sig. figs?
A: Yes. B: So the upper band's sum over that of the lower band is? 2.6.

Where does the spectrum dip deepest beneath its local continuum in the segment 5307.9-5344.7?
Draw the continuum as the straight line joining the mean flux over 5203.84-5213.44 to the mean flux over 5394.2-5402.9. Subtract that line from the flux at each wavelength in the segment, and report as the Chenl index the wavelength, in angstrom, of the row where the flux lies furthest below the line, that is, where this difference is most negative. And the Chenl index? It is 5342.87 angstrom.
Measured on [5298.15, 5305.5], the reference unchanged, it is 5301.20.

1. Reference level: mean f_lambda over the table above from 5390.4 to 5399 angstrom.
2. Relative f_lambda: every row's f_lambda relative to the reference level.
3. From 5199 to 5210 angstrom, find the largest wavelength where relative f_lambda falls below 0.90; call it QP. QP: 5208.04 angstrom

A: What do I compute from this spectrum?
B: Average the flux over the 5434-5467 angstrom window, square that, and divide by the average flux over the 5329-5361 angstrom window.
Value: 2.86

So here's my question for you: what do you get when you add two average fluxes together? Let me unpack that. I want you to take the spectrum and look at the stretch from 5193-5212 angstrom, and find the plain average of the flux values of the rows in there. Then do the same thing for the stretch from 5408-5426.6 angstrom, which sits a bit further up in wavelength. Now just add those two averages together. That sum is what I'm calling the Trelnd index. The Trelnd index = 6.3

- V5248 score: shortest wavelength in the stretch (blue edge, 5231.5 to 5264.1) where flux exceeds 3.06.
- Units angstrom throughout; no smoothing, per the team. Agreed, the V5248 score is 5232.08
